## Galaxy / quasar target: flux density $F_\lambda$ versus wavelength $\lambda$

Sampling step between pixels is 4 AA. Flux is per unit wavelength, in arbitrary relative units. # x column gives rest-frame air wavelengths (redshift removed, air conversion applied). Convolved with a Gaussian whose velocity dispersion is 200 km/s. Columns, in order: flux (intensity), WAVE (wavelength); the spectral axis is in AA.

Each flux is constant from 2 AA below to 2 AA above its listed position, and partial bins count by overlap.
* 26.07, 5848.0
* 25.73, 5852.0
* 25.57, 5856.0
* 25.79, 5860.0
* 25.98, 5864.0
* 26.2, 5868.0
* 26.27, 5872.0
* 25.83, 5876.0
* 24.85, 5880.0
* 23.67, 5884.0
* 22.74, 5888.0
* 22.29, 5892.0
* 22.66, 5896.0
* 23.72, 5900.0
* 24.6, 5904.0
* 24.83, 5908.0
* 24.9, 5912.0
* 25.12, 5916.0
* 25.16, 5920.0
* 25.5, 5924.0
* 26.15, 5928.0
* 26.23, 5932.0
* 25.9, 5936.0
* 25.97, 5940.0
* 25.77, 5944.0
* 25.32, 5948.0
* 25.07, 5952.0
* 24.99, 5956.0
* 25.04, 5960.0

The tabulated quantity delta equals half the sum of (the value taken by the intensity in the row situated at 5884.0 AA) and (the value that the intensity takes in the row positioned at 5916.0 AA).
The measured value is 24.4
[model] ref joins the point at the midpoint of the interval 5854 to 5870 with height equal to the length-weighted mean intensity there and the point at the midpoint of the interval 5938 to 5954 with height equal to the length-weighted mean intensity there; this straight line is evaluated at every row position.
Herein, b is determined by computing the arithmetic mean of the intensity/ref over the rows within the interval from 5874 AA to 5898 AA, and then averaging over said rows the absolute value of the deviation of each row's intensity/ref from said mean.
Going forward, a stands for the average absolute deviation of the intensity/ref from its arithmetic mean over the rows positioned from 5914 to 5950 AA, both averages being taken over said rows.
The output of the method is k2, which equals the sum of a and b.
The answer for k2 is 0.057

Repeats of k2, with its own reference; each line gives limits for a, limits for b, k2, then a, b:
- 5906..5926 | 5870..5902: 0.055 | 0.008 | 0.05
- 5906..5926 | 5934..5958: 0.022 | 0.008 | 0.01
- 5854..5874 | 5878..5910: 0.042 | 0.009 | 0.03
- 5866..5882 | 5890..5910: 0.054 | 0.018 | 0.04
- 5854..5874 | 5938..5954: 0.022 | 0.009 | 0.01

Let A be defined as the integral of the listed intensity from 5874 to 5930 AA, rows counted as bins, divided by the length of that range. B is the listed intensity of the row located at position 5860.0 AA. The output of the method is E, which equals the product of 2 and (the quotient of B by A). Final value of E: 2.11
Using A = 24.43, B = 25.79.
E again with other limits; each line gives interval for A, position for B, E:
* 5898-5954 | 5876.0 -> 2.04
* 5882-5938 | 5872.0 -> 2.14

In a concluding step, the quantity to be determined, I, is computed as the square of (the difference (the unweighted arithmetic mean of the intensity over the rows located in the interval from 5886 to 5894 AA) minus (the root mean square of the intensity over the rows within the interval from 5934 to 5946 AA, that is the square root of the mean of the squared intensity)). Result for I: 11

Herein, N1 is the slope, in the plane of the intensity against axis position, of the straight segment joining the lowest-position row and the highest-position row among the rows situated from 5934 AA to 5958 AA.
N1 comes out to -0.05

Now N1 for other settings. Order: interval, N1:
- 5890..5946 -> 0.07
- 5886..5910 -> 0.10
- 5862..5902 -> -0.06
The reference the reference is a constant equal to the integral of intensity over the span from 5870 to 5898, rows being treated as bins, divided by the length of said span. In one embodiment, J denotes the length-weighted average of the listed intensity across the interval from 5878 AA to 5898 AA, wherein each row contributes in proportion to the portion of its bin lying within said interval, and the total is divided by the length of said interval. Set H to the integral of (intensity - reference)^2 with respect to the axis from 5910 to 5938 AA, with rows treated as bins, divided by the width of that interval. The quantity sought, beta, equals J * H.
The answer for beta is 59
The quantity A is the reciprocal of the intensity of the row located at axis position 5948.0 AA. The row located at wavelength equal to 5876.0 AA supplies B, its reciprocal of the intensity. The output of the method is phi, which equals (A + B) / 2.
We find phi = 0.0391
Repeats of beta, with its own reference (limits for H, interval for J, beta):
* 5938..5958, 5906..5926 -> 52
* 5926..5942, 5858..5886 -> 104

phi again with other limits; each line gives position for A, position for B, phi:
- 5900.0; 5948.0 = 0.0408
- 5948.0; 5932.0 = 0.0388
